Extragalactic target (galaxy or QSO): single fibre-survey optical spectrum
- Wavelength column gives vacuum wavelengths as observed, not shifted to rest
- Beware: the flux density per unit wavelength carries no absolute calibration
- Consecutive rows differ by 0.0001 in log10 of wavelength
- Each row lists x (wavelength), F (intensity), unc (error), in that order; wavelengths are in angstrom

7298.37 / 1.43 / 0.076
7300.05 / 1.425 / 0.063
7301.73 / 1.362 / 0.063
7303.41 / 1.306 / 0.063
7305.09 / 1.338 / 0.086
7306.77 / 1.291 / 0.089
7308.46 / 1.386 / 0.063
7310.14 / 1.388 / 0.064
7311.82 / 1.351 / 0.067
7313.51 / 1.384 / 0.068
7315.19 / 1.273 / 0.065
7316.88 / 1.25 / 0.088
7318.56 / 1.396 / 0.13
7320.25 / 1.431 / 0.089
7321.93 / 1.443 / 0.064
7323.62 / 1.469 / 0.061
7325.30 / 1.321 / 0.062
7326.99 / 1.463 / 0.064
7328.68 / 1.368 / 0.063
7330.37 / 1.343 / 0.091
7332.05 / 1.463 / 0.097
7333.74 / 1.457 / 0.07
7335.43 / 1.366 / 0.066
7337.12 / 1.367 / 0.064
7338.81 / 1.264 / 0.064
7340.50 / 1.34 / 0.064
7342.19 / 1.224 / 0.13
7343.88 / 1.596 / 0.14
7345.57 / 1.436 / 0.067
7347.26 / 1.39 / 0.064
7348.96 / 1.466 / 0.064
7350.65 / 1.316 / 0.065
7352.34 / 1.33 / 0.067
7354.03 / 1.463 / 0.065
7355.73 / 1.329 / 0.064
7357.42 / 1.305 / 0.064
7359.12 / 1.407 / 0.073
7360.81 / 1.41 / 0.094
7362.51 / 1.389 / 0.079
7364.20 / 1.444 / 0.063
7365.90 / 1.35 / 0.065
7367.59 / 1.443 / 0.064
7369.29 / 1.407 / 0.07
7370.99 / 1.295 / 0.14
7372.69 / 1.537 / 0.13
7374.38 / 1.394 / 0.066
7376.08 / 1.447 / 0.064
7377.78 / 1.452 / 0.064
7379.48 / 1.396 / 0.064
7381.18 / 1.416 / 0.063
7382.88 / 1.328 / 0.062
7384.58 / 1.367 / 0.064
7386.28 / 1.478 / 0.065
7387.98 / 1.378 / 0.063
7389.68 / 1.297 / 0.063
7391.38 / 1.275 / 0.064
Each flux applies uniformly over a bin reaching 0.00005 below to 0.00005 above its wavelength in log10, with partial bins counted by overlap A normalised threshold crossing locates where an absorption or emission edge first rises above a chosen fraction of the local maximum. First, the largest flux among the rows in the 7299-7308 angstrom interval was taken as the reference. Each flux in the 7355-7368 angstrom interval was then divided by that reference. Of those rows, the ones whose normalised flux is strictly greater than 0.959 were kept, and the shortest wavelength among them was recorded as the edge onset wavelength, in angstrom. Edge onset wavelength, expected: 7359.12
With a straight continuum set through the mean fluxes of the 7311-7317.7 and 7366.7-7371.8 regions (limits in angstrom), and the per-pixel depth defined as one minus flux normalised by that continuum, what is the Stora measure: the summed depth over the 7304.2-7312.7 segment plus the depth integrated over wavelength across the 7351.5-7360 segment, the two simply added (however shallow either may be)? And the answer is -0.18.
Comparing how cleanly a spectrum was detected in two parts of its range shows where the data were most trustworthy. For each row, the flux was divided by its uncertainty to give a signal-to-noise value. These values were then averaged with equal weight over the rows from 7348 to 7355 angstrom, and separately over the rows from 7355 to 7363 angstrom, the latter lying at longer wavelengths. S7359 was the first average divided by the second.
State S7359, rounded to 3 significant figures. 1.15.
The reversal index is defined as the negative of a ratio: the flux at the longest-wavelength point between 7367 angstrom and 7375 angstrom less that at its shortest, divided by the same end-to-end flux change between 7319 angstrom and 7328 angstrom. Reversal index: 1.5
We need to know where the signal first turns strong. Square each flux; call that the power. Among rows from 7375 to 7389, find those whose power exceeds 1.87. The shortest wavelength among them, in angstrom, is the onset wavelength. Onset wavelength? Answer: 7376.08 angstrom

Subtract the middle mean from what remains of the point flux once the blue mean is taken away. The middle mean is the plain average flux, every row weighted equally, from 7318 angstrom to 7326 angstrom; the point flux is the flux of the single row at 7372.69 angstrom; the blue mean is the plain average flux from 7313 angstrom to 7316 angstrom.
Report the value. -1.20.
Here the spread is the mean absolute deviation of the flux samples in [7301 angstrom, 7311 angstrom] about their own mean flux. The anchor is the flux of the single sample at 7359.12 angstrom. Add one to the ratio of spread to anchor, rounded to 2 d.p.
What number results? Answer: 1.02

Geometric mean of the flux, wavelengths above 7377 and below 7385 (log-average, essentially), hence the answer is 1.39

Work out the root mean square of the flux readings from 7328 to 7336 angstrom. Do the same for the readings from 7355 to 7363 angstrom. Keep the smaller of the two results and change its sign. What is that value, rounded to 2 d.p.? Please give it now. -1.37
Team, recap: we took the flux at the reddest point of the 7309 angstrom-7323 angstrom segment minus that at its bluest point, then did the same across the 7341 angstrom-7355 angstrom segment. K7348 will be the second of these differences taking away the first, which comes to 0.18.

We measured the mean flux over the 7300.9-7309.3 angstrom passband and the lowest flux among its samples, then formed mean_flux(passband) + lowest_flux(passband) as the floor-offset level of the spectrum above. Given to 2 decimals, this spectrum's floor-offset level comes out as 2.63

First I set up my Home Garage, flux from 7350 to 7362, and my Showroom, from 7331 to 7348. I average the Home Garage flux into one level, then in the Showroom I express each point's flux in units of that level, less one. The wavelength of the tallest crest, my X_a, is 7343.88 angstrom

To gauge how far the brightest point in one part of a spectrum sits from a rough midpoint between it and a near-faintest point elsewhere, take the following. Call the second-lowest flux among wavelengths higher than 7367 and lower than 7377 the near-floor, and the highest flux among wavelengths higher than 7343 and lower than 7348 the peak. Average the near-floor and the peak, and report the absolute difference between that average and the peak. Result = 0.10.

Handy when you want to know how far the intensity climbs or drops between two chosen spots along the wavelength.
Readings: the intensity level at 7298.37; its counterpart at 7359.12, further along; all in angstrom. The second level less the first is -0.02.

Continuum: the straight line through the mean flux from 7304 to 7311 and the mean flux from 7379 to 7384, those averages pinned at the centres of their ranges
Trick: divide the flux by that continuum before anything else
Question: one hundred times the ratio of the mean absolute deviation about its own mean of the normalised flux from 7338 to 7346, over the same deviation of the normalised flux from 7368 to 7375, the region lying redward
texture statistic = 180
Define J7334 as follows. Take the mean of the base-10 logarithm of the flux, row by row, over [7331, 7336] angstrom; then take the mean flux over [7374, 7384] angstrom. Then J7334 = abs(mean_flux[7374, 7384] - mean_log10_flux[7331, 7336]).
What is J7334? 1.25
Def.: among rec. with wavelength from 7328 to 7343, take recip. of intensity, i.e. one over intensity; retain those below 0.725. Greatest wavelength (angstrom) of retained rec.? 7333.74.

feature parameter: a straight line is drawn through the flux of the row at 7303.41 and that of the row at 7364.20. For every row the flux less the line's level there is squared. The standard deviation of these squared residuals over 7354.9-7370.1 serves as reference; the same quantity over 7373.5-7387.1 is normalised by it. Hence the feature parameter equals 1.6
